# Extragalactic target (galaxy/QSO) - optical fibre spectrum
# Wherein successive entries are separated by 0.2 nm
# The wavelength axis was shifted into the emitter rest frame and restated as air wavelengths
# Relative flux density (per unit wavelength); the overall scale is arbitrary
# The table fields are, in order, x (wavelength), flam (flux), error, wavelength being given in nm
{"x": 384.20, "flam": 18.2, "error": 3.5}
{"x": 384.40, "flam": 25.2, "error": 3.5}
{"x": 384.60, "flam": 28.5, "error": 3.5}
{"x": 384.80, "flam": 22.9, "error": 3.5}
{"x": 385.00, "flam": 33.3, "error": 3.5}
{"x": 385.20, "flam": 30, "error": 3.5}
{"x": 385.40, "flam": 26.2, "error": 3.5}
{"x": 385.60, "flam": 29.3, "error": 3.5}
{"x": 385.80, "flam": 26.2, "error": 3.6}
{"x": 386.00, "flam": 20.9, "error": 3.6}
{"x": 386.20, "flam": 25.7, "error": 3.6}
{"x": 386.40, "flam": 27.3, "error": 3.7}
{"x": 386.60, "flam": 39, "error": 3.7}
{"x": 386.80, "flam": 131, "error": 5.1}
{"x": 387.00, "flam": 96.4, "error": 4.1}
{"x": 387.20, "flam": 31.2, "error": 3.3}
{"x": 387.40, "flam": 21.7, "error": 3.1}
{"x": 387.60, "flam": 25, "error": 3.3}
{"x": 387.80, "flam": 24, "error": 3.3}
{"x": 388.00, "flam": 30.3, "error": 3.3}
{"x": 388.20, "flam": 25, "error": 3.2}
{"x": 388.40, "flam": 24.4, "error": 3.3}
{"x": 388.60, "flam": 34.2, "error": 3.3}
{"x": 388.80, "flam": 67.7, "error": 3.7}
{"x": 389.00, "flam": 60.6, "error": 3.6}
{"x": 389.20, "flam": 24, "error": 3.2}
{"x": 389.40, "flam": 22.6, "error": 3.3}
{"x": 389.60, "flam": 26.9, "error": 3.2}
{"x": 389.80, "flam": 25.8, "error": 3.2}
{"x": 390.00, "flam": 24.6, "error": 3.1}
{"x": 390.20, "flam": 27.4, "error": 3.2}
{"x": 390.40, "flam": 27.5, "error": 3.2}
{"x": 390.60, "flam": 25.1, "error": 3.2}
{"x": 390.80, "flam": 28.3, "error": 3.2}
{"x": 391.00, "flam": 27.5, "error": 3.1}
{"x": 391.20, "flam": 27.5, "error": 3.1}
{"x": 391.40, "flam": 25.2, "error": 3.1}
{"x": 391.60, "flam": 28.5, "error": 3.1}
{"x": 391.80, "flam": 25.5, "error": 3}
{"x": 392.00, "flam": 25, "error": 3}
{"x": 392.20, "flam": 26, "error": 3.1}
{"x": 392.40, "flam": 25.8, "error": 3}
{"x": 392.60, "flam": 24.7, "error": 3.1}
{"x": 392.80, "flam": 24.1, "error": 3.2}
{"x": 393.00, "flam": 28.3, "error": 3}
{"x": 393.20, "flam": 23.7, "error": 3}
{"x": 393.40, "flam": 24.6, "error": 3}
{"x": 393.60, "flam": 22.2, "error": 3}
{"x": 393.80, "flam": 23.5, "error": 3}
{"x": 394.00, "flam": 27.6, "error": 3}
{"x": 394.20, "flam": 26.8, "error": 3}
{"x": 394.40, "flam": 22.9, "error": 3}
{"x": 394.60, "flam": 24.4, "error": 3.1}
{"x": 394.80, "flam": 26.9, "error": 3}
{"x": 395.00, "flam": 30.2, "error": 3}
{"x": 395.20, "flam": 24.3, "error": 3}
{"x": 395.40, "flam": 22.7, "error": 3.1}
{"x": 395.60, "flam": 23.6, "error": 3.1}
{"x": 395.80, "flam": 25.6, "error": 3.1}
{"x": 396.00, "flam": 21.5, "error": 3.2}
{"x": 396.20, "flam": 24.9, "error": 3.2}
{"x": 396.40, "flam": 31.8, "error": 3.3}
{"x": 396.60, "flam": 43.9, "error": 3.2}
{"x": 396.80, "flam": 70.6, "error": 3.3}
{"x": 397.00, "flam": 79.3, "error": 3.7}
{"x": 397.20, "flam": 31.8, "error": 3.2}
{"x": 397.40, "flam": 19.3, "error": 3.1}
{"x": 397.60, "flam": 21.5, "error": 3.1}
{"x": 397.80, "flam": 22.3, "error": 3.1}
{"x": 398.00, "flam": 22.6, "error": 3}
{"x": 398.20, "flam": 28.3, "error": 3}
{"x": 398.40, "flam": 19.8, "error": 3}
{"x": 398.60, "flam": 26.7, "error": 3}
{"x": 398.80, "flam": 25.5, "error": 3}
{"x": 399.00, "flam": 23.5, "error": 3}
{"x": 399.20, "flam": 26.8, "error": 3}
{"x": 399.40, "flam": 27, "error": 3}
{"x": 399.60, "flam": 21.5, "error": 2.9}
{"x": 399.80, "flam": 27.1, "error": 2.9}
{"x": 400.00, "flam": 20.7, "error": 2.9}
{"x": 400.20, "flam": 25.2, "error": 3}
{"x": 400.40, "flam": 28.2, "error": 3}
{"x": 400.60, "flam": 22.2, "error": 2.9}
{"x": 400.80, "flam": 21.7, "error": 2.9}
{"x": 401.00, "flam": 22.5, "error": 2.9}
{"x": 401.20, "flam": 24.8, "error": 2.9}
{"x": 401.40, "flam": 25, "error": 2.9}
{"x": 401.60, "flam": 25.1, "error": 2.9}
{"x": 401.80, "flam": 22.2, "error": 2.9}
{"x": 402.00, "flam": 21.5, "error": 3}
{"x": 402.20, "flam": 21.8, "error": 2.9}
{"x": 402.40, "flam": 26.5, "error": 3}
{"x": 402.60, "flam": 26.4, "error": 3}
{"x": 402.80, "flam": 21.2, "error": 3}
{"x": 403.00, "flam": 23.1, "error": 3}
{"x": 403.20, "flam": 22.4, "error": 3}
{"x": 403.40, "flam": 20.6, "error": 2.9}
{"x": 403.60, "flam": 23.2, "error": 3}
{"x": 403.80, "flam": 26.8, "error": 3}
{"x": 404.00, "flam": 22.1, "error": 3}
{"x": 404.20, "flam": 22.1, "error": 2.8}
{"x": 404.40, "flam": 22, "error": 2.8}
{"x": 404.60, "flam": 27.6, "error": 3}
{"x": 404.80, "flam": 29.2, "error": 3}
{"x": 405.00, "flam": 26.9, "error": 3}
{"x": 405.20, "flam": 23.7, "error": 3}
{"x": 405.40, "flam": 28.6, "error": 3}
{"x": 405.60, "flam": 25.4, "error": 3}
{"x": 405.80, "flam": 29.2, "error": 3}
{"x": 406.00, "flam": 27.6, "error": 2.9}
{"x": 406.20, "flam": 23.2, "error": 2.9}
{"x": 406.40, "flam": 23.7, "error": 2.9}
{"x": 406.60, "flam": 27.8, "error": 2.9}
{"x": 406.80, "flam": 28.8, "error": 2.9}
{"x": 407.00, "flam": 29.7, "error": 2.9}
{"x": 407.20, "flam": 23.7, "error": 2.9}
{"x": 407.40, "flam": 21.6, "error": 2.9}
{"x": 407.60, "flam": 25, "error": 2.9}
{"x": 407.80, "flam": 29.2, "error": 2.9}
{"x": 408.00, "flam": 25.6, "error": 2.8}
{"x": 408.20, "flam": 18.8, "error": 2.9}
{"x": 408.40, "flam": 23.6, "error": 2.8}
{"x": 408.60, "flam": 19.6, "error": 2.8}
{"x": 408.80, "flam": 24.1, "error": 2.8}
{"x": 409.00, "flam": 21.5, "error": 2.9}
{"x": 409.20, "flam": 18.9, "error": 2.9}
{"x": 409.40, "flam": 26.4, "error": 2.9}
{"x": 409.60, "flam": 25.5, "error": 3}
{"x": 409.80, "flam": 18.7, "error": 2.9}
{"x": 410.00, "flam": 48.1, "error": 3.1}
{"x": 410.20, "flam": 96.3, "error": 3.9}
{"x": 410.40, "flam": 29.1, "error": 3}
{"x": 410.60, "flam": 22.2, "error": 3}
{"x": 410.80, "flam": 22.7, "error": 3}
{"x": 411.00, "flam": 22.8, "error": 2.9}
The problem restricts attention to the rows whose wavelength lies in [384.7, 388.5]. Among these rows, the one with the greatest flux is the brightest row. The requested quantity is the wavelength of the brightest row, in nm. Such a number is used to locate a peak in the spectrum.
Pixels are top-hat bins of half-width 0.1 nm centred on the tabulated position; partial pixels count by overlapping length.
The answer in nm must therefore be 386.80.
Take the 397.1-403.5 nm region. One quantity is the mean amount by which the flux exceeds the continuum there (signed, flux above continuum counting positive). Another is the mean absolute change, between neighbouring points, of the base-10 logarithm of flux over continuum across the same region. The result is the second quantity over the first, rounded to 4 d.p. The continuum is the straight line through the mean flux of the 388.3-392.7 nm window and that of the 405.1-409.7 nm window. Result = -0.0188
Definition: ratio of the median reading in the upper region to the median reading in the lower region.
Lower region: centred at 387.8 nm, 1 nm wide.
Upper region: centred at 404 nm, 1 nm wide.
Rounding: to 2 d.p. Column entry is 0.88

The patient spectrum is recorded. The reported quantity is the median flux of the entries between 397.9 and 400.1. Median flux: 25.5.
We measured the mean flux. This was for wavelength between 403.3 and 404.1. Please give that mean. 23.2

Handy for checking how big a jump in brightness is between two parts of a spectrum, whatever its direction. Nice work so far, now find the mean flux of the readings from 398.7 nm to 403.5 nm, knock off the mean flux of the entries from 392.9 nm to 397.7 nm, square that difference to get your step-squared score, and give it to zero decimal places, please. 39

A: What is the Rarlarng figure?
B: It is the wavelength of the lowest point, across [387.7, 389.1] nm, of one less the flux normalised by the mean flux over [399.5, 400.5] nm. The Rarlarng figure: 388.80 nm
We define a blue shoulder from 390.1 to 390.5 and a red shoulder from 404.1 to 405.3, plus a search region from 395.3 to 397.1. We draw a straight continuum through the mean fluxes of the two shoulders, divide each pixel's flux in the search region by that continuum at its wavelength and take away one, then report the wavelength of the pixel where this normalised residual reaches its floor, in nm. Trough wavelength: 396.00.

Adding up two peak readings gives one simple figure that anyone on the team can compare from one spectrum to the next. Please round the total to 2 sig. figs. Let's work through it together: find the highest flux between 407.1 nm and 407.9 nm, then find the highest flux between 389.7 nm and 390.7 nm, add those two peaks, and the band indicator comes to 57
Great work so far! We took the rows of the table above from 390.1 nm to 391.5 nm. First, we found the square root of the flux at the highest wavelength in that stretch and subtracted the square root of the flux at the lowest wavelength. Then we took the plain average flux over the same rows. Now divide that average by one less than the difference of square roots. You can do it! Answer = -22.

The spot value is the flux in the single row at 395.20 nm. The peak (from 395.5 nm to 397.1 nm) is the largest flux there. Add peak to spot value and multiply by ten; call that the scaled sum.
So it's 1036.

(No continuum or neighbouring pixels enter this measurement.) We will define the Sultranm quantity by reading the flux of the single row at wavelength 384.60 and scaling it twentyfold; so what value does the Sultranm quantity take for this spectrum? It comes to 570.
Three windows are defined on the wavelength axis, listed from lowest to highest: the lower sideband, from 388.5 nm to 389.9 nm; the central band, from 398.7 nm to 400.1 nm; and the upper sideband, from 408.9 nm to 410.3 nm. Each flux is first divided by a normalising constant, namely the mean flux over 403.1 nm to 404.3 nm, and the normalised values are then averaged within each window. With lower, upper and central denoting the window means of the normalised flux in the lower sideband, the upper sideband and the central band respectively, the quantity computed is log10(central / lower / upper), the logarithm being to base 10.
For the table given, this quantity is -0.39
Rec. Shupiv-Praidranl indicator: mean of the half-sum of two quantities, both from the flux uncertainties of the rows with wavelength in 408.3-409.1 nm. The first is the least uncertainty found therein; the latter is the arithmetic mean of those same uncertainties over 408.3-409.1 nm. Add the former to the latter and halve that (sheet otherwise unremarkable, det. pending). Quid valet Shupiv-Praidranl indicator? 2.81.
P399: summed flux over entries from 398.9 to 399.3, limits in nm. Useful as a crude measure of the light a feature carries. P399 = 50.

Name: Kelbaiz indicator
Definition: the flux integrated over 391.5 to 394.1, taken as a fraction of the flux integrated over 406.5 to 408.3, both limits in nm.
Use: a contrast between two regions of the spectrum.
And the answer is 1.4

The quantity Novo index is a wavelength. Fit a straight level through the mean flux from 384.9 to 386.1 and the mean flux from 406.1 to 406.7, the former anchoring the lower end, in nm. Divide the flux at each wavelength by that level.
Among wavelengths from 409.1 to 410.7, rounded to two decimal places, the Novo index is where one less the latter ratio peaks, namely 409.80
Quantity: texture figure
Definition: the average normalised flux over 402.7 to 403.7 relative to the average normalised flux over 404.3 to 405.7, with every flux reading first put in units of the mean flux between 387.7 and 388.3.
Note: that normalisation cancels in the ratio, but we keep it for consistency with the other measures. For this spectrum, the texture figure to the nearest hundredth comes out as 0.84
